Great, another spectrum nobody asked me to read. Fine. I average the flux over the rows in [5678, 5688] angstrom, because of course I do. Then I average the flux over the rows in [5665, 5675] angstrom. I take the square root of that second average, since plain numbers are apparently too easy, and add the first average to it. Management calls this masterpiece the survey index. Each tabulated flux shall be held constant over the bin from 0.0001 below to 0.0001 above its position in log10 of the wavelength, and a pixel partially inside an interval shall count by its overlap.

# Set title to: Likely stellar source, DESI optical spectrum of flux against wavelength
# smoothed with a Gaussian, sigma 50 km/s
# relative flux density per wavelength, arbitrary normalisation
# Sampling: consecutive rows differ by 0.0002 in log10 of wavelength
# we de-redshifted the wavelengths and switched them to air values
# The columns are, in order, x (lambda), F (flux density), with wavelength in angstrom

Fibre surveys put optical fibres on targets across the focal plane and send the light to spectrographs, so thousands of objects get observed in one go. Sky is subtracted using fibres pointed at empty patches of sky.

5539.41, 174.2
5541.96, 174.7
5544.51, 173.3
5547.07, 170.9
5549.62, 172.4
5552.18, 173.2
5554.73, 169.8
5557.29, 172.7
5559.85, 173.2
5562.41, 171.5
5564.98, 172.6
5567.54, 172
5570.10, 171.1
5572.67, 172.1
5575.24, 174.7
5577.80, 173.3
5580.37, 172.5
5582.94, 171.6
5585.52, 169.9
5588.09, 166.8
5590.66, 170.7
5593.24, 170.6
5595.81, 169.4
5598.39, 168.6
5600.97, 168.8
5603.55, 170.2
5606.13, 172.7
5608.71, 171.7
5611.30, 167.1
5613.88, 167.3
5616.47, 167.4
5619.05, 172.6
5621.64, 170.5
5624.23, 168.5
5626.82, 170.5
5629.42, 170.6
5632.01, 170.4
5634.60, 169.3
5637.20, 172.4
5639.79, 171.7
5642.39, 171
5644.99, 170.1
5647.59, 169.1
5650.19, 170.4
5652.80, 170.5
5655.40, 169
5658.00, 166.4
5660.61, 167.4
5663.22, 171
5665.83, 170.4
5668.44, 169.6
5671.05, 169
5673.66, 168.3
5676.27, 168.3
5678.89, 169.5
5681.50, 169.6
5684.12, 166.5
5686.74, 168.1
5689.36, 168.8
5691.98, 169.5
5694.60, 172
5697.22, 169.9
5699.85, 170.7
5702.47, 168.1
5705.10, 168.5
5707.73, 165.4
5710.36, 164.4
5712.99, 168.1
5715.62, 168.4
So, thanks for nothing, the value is 181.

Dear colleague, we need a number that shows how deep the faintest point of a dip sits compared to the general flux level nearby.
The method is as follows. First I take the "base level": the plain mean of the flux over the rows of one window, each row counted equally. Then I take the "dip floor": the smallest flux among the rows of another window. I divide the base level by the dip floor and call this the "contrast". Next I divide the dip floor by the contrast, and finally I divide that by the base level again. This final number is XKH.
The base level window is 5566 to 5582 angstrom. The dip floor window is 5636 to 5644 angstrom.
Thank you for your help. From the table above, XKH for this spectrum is 0.981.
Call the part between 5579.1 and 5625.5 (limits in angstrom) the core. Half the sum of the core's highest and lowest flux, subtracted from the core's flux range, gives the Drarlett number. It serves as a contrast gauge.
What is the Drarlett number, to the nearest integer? -164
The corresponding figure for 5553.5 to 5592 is -163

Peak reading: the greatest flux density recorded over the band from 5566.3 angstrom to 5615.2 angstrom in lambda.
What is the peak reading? 174.7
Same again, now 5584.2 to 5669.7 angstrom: 172.7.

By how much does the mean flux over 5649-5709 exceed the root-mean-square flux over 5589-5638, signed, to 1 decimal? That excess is -1.0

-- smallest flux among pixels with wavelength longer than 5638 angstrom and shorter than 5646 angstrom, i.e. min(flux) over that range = 170.1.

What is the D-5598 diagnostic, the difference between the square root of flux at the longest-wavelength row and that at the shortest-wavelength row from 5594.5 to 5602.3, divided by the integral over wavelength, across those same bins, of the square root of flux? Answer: -0.0002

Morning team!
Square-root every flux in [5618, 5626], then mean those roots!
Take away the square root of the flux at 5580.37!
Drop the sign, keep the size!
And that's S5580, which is 0.08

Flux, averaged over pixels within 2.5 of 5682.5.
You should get 168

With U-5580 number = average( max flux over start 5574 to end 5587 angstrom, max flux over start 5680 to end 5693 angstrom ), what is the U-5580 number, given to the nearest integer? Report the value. 172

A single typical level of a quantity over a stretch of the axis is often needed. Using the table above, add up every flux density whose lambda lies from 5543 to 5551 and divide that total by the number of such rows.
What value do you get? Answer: 172.2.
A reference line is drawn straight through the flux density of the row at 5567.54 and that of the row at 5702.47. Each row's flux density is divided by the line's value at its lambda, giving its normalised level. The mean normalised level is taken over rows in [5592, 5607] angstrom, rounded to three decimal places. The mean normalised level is 0.994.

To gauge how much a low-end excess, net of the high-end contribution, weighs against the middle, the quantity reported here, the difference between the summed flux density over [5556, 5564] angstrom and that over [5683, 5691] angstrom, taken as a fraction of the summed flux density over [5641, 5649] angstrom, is 0.027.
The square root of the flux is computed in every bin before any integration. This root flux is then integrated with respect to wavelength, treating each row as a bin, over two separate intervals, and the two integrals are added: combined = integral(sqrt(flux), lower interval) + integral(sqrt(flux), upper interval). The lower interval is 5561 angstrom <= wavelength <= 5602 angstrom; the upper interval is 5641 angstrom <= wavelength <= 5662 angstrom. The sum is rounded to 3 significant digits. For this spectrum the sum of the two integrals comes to 809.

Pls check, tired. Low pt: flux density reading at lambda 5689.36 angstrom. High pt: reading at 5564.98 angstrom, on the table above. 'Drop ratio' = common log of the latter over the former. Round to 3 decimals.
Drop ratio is 0.010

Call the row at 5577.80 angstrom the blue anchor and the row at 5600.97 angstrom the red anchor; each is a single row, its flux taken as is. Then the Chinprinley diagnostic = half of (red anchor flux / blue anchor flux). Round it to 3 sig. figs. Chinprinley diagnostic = 0.487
